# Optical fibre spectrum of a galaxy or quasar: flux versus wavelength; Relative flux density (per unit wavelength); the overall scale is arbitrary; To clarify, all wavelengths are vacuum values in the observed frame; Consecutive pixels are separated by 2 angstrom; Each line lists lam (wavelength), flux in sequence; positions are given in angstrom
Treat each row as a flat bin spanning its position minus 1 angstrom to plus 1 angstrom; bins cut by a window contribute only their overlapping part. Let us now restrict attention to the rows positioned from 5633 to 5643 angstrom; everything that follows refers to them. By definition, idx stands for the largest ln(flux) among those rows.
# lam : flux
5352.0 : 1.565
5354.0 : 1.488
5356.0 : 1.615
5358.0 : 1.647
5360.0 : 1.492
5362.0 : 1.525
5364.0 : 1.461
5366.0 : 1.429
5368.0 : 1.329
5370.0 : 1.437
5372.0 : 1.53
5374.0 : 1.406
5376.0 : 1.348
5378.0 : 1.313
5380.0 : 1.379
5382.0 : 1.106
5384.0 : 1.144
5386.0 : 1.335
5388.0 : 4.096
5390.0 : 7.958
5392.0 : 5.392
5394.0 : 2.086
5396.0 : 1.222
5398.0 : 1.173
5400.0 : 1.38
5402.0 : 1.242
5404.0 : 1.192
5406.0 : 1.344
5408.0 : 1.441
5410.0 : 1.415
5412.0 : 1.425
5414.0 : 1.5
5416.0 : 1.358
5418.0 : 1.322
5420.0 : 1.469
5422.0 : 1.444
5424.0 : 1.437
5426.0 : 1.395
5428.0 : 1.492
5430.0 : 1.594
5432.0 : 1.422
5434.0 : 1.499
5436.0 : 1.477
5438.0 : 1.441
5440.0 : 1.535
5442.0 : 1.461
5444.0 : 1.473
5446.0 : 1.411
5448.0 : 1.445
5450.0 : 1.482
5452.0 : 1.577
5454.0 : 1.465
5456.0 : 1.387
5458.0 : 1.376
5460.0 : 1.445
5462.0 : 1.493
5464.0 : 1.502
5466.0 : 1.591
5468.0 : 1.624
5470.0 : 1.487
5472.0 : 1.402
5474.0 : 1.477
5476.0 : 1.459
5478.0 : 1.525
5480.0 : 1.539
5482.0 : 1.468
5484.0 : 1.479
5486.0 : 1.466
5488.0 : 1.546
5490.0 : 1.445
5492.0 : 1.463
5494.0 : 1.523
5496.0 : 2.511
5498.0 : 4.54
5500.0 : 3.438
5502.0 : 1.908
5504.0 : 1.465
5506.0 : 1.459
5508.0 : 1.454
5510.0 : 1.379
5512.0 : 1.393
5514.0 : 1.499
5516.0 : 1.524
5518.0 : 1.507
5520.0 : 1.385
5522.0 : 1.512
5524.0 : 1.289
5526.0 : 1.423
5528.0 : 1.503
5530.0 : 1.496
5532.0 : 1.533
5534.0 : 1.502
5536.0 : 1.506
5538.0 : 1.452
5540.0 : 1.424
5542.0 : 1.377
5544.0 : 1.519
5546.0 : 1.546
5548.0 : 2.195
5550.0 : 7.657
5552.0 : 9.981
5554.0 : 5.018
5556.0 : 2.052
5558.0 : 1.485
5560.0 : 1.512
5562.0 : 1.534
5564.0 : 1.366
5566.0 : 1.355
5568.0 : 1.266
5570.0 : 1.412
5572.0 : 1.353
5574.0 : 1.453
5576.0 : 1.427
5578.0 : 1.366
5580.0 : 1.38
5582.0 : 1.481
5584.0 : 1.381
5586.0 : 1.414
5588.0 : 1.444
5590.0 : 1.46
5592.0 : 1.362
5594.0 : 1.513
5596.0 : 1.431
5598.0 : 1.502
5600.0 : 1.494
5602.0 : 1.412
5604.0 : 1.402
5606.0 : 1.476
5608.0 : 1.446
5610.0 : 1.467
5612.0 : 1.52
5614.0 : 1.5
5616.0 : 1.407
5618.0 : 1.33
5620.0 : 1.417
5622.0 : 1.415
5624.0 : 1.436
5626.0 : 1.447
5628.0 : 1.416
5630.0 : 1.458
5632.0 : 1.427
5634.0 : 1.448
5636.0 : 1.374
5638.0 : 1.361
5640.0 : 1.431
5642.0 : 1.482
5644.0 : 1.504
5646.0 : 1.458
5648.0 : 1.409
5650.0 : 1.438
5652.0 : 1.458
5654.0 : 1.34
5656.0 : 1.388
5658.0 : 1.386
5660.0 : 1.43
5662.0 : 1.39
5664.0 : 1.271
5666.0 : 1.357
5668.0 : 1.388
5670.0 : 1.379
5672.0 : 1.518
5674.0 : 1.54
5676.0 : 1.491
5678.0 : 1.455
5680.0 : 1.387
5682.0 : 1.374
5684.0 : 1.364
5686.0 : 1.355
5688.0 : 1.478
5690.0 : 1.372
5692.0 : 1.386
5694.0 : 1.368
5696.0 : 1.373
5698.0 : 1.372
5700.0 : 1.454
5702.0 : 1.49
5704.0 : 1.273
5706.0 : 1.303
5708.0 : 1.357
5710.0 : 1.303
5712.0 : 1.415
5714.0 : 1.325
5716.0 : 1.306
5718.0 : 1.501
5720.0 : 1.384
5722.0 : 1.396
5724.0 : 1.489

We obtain 0.39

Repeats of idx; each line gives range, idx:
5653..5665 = 0.36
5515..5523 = 0.42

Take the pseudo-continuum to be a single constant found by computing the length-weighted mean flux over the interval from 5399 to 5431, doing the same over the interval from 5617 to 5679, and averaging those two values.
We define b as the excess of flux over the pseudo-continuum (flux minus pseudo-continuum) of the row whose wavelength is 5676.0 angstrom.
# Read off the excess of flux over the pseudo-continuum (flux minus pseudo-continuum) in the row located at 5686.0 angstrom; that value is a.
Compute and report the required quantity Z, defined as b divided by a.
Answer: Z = -1.4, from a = -0.06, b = 0.08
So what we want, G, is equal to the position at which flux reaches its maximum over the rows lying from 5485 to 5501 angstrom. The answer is 5498.0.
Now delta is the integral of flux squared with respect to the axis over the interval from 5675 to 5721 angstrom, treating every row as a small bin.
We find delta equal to 89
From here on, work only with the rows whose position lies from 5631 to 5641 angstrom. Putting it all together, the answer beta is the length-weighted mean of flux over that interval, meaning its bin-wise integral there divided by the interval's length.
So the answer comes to 1.41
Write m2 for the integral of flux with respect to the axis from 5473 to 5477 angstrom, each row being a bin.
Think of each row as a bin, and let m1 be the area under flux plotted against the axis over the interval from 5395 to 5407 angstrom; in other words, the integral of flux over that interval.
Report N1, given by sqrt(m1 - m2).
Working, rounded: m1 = 15.1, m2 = 6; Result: 3.0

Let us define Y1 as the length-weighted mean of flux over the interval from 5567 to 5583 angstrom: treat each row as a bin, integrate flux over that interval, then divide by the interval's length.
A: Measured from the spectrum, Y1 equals 1.39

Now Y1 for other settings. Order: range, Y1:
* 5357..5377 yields 1.46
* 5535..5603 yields 2.02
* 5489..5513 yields 2.00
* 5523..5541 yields 1.46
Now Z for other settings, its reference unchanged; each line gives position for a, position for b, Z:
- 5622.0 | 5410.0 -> 1.0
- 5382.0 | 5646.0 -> -0.2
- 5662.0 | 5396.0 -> 8.7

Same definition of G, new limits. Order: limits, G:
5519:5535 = 5532.0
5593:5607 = 5594.0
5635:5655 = 5644.0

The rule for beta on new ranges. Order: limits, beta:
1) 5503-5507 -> 1.46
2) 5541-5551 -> 2.86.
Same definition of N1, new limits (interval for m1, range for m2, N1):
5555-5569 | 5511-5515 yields 3.9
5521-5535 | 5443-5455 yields 1.7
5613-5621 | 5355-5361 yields 1.3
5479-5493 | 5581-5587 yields 3.5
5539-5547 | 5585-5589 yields 2.5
